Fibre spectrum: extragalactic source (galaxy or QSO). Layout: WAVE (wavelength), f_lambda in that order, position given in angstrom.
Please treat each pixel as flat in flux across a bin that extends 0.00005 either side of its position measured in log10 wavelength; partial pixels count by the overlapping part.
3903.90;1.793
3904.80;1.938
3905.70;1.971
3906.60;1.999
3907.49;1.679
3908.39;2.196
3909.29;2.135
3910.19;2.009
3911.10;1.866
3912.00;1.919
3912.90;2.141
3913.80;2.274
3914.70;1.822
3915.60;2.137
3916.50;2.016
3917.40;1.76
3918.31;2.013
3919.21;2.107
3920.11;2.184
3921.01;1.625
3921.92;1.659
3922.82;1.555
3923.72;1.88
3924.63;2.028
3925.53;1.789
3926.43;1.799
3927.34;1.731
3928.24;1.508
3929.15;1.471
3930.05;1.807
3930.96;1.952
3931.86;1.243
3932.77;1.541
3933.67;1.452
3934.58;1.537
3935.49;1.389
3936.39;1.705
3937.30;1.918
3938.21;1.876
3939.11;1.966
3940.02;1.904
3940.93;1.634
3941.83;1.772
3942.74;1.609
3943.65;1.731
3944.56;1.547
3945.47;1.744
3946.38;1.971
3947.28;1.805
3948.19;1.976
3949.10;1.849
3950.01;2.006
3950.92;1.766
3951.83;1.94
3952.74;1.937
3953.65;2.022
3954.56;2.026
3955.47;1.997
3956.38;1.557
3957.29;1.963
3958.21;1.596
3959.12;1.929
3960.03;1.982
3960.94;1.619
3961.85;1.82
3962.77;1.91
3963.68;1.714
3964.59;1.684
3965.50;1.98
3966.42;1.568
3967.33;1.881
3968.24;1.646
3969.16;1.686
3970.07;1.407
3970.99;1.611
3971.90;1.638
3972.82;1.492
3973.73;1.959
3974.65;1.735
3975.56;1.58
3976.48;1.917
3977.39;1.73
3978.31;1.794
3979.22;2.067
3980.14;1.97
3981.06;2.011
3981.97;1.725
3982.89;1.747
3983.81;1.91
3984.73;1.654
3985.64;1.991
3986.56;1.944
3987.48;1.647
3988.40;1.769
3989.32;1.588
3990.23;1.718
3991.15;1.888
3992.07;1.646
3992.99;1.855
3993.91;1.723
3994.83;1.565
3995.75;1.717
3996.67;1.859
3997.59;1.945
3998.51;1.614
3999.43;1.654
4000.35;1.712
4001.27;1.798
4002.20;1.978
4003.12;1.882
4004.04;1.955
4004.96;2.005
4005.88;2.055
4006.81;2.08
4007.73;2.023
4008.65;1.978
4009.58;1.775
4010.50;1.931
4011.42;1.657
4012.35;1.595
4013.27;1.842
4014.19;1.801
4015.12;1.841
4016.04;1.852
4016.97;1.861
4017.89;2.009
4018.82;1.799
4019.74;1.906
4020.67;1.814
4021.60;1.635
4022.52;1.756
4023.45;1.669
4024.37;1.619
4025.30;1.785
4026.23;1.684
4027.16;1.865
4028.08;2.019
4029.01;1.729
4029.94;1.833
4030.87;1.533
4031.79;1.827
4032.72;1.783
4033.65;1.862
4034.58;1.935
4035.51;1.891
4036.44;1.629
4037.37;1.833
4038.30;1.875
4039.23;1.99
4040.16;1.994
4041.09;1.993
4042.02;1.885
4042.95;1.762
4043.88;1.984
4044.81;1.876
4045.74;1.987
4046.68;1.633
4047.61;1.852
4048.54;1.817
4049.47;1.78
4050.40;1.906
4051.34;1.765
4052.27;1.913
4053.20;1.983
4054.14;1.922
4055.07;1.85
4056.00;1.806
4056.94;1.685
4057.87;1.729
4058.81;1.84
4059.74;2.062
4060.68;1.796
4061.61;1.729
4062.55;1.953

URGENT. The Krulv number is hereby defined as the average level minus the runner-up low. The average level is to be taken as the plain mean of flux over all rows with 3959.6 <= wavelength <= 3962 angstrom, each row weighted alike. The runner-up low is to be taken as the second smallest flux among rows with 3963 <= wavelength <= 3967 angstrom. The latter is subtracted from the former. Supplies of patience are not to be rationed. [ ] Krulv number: 0.12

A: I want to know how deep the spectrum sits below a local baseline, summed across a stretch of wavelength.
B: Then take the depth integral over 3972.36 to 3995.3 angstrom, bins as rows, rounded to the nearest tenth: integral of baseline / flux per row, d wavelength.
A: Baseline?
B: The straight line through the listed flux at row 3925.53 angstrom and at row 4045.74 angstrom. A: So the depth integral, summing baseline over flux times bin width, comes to 24.4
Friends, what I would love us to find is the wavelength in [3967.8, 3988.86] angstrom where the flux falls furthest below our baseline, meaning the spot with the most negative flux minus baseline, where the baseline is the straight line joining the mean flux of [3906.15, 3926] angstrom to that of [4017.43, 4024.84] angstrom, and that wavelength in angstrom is 3970.07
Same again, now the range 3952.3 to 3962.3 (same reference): 3956.38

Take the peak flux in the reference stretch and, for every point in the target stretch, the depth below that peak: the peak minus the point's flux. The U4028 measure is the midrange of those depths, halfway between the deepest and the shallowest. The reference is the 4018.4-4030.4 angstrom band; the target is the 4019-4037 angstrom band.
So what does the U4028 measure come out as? 0.243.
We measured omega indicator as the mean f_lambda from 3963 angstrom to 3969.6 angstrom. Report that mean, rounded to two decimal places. 1.74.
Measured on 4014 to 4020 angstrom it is 1.87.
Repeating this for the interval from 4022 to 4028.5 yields 1.77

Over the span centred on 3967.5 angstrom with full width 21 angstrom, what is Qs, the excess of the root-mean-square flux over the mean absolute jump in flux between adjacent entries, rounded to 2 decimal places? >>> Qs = 1.52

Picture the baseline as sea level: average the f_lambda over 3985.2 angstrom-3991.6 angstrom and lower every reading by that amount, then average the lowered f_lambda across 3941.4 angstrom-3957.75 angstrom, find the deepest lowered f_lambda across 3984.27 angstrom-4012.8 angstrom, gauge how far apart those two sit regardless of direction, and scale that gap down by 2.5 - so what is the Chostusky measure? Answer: 0.11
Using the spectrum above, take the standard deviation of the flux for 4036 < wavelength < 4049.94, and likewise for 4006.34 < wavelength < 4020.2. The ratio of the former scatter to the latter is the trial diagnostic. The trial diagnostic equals 0.92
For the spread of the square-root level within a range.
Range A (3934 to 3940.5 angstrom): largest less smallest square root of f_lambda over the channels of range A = 0.224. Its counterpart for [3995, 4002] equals 0.124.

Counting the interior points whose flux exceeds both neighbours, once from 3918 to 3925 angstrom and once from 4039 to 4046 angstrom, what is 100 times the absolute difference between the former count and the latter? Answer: 0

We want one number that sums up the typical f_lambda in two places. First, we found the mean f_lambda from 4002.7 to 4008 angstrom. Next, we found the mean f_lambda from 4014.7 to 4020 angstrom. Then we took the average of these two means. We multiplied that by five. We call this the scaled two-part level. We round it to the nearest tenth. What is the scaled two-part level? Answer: 9.7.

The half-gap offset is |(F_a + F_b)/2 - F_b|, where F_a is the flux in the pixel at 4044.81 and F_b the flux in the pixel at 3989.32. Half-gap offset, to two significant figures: 0.14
